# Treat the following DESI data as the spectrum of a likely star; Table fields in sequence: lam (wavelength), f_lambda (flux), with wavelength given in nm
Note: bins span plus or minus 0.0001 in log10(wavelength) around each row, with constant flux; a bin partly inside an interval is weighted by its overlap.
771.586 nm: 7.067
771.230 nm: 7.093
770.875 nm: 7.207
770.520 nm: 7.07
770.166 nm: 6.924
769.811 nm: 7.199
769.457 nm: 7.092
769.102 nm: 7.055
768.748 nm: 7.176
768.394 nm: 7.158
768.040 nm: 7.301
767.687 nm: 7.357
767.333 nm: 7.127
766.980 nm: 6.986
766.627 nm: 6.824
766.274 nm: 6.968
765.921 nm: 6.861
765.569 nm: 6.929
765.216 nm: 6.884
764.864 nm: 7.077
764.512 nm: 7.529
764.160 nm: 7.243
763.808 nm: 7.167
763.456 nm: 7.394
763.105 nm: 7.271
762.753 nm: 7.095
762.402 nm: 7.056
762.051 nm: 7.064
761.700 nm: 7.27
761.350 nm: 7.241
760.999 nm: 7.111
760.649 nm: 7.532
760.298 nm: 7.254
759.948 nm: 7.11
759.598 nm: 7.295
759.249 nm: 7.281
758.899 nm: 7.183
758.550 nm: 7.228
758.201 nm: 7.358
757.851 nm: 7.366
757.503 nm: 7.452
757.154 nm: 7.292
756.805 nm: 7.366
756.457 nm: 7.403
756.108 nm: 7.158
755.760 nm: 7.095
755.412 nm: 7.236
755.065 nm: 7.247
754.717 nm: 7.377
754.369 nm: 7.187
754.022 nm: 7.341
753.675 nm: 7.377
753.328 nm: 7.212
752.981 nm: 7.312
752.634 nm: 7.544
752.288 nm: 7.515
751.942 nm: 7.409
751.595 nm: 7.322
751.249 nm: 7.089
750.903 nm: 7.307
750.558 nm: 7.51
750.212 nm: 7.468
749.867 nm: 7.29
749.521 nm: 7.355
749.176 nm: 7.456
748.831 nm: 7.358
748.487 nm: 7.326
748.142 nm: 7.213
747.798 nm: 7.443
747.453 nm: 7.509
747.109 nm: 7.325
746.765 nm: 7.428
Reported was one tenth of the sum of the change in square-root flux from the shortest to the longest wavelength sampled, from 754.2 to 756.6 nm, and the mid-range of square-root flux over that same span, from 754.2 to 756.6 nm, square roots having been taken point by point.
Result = 0.273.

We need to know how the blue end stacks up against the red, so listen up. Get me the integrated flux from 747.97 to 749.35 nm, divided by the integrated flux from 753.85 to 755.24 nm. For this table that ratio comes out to 1.00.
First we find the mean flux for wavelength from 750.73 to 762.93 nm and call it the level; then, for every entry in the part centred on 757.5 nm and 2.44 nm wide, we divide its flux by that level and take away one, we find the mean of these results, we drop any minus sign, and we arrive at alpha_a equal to 0.010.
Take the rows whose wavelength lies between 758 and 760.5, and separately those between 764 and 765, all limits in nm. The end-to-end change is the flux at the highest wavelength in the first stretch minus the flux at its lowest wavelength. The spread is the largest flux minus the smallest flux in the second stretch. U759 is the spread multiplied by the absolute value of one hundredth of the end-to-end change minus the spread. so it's 0.205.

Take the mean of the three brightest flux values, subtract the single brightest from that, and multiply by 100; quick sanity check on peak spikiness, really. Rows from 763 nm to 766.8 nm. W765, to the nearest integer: -13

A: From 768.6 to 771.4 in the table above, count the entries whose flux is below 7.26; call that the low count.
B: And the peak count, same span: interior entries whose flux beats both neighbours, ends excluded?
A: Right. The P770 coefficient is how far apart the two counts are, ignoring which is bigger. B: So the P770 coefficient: 6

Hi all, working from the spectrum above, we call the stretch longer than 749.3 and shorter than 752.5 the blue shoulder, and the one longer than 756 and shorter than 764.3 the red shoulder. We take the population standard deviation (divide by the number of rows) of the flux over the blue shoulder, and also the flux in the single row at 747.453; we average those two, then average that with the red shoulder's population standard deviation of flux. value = 1.97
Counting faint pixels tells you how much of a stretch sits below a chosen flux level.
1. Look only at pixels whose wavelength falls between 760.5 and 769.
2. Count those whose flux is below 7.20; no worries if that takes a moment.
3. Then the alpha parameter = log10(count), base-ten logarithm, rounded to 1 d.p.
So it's 1.2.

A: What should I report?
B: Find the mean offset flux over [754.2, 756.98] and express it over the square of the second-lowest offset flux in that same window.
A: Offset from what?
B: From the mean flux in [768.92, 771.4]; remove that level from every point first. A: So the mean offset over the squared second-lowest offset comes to 38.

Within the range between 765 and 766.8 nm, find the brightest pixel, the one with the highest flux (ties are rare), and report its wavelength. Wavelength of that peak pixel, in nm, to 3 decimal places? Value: 766.274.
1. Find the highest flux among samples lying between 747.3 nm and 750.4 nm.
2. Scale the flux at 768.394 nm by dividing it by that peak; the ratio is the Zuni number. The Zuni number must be 0.953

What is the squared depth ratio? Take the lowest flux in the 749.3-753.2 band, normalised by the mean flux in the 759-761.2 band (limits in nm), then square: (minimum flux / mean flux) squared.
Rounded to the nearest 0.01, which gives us 0.95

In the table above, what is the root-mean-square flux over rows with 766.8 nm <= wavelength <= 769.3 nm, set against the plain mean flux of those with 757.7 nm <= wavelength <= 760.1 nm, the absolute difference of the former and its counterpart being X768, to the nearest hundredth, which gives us 0.09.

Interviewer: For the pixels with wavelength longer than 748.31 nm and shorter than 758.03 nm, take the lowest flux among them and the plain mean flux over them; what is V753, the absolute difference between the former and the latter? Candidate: 0.25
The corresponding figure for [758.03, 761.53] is 0.15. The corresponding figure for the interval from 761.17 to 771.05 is 0.30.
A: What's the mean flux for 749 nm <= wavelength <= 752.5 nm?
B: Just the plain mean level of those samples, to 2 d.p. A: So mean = 7.37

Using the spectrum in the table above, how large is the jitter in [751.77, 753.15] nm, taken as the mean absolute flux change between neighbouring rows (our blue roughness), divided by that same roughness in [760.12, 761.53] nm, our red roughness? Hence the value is 0.4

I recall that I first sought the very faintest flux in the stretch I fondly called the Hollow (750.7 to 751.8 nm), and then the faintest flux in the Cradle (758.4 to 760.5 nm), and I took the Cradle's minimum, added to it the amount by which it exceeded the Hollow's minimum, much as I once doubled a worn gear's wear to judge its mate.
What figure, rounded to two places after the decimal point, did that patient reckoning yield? 7.13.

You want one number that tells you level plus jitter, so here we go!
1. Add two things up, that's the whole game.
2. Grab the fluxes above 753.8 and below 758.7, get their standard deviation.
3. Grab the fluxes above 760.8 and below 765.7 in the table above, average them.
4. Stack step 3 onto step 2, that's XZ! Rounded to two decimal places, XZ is 7.27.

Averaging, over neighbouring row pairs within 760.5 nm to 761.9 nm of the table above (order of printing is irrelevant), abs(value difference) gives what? 0.19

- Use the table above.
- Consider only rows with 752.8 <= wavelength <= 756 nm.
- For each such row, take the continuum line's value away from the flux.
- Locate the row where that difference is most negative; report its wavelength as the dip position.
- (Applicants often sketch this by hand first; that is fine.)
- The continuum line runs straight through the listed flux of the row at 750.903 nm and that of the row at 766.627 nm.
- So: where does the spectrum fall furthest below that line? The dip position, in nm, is 755.760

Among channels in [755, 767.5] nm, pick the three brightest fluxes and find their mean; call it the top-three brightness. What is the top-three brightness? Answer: 7.50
